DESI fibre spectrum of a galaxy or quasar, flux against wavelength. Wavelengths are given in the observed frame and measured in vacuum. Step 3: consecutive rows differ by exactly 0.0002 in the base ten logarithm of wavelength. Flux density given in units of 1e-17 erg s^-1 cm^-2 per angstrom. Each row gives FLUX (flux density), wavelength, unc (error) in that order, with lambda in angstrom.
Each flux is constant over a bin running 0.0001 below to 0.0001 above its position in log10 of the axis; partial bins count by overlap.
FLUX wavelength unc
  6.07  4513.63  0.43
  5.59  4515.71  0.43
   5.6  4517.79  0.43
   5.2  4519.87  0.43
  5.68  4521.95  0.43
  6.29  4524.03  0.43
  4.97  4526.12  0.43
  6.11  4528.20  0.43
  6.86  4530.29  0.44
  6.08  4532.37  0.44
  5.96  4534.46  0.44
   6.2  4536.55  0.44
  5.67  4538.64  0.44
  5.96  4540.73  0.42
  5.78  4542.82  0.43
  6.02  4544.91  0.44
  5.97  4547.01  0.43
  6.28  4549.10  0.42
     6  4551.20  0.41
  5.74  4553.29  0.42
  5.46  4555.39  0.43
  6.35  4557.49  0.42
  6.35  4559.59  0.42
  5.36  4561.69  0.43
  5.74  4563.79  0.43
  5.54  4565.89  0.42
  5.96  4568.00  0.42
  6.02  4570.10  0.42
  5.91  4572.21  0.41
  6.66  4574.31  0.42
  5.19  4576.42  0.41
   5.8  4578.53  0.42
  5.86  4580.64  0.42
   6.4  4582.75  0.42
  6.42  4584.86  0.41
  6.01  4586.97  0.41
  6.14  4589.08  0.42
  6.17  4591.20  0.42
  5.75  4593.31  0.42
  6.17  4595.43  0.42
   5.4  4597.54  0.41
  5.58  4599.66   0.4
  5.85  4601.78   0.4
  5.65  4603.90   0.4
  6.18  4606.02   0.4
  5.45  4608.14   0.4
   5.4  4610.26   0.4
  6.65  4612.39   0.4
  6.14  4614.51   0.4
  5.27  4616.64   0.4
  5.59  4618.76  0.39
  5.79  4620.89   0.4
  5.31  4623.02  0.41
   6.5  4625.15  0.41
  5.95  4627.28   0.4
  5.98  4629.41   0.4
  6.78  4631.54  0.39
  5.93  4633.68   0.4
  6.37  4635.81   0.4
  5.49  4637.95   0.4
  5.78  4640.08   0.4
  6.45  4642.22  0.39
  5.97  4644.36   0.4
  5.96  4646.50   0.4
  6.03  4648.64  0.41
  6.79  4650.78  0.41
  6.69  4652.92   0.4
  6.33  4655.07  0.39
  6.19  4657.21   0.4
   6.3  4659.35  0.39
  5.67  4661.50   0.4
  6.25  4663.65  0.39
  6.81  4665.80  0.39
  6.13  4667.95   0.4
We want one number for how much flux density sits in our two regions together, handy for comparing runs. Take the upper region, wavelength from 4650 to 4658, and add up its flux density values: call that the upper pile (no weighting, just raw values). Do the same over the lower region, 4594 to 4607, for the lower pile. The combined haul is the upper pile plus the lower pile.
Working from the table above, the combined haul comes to 61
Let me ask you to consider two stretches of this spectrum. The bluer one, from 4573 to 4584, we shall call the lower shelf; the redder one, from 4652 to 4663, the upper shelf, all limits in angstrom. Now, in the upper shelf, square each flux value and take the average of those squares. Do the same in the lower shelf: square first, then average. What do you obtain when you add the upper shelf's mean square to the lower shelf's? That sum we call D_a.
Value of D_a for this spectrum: 75.0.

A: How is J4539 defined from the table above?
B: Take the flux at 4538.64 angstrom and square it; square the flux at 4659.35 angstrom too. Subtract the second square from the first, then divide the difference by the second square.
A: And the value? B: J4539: -0.19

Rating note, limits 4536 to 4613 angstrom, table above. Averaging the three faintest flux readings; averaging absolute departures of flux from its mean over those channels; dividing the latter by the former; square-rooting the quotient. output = 0.235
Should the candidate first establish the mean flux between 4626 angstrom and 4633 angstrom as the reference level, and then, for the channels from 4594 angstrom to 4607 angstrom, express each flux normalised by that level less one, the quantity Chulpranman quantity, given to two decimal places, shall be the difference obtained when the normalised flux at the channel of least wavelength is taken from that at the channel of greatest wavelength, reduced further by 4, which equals -4.00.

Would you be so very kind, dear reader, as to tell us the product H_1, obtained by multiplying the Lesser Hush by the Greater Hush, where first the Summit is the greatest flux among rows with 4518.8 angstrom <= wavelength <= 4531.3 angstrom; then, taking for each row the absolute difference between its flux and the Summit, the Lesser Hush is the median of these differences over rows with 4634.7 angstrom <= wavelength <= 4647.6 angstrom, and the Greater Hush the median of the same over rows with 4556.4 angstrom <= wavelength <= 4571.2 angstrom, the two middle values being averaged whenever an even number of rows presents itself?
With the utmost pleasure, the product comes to 0.81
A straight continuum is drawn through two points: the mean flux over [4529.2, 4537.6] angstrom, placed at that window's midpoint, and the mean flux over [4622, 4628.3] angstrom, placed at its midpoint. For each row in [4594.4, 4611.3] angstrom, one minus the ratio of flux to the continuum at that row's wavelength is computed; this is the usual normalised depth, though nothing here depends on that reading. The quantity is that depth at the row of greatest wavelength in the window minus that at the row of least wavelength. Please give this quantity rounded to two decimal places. 0.12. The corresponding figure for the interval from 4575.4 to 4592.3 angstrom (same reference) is -0.17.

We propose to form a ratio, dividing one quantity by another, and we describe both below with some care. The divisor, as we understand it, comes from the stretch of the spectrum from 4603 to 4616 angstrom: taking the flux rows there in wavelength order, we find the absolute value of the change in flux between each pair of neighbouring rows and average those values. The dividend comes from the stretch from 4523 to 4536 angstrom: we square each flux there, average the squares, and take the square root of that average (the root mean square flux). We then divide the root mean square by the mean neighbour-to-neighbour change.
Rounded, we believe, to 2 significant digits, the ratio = 9.9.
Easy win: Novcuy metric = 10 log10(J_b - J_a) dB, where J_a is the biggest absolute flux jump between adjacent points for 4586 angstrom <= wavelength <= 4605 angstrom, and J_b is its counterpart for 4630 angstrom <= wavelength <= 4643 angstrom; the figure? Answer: -10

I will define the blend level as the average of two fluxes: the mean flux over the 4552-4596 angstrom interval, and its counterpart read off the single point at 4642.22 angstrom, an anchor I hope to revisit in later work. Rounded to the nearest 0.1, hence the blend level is 6.2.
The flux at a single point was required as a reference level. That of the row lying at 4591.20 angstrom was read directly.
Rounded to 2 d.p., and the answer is 6.17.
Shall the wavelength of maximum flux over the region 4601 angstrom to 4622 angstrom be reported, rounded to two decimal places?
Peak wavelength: 4612.39 angstrom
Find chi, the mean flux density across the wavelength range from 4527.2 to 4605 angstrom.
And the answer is 5.96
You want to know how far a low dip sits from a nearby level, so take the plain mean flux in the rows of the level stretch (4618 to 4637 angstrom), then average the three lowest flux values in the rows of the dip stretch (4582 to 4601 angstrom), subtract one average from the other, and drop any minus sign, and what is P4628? 0.45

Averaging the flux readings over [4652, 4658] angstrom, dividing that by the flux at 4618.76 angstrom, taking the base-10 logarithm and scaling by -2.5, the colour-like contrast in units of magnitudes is -0.15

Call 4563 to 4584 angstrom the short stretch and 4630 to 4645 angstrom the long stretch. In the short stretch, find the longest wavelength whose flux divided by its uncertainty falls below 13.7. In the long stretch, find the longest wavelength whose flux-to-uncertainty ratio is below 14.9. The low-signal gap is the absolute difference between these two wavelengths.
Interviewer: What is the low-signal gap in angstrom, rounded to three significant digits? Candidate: 63.7 angstrom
